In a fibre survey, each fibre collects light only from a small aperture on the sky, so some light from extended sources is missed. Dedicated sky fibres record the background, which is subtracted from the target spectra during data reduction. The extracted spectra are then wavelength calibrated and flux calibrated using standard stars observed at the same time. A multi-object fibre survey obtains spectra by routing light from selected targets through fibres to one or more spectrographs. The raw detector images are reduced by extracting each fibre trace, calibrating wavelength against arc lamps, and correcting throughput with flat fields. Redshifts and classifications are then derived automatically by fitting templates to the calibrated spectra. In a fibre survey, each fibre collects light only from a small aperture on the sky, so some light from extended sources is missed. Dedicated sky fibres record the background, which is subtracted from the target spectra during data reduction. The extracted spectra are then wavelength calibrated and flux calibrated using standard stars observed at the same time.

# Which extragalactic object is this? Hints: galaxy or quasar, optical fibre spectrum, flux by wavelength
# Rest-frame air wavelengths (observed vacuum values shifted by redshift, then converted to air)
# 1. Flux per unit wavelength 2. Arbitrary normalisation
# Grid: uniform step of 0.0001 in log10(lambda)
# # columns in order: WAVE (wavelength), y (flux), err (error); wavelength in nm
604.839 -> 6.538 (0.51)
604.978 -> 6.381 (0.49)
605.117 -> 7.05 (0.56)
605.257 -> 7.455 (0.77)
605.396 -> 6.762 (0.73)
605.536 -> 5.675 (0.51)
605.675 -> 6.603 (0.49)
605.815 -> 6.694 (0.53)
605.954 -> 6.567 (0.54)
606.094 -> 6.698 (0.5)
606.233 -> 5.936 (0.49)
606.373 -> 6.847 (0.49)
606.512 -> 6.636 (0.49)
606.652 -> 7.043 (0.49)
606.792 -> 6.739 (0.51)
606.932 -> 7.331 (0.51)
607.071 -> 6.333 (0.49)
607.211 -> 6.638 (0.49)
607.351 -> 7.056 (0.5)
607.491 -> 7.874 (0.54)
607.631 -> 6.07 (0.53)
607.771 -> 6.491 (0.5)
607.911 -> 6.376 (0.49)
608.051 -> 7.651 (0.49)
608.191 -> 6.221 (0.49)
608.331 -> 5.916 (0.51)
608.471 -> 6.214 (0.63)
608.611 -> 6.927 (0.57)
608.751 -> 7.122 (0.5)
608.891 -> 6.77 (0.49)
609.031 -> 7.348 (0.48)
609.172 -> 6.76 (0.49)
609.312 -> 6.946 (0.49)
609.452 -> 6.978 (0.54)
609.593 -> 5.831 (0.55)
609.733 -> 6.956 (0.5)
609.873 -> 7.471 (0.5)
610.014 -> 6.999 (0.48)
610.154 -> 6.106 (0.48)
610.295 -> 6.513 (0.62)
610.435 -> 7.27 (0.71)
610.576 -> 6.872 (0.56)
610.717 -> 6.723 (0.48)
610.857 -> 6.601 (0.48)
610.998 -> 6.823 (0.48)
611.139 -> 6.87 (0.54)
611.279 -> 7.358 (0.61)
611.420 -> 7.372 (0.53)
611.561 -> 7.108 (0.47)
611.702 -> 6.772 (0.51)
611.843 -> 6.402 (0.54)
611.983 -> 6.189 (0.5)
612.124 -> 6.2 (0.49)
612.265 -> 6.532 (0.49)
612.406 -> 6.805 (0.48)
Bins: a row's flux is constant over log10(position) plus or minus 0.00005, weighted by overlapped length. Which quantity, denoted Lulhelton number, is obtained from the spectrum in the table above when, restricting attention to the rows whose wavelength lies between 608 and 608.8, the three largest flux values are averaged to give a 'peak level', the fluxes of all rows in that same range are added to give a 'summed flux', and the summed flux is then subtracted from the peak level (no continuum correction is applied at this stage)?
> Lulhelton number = -33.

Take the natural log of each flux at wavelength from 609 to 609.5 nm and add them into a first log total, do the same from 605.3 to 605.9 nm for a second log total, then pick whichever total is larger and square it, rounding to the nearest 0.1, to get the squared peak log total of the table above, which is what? 60.6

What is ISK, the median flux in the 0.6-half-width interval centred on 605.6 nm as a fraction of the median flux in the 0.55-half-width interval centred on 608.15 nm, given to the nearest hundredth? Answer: 1.06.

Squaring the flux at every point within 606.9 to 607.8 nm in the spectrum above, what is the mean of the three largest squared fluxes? 55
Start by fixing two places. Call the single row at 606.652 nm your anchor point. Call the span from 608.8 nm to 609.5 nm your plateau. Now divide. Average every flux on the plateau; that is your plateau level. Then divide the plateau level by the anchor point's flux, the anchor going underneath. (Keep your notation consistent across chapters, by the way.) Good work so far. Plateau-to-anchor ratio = 0.99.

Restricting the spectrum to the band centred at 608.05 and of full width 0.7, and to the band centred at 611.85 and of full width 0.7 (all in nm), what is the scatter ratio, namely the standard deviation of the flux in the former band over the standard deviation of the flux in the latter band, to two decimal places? 1.66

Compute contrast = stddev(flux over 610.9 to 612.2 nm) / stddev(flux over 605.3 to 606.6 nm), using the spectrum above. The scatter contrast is 1.1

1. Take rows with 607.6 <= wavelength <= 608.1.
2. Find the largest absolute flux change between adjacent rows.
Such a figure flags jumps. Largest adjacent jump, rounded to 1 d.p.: 1.3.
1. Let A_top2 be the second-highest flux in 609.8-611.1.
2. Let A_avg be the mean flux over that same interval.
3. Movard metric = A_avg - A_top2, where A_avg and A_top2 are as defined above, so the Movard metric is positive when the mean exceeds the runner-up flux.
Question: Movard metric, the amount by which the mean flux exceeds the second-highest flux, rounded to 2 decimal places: -0.45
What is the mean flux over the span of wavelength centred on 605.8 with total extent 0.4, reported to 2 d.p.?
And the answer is 6.62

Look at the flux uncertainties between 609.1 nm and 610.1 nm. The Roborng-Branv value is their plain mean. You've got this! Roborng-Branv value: 0.507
